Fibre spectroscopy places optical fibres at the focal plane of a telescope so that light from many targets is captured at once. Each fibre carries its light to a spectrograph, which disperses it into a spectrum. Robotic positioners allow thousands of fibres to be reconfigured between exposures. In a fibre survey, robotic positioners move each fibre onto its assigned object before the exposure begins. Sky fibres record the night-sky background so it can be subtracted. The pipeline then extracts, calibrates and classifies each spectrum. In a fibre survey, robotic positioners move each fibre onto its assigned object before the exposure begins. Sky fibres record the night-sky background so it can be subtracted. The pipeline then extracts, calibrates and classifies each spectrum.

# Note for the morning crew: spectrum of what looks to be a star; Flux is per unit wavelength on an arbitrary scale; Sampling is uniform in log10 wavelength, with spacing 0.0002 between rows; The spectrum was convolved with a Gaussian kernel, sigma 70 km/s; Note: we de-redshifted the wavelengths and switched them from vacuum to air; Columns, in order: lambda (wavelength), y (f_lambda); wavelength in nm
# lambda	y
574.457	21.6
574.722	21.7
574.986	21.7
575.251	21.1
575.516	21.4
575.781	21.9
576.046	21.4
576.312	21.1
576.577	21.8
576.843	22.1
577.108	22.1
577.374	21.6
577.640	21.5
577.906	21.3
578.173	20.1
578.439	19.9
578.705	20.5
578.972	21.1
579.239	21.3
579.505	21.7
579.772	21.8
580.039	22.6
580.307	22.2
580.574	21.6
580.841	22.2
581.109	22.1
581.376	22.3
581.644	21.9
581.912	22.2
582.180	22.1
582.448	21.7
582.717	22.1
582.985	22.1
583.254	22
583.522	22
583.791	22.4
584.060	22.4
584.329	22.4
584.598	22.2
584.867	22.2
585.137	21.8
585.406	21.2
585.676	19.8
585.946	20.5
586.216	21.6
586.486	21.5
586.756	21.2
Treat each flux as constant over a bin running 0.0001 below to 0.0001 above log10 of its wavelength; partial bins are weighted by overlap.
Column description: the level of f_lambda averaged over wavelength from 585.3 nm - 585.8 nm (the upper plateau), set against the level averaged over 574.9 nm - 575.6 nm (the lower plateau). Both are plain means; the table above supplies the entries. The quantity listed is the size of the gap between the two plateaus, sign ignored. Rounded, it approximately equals 0.9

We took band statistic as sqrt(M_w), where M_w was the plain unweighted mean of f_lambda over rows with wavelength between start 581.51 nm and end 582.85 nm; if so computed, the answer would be 4.69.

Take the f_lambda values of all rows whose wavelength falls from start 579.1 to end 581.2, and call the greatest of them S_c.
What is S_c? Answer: 22.6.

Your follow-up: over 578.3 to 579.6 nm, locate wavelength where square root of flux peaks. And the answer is 579.505 nm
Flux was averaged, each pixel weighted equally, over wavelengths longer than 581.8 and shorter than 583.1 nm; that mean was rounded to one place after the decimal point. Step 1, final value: 22.0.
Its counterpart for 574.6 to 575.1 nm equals 21.7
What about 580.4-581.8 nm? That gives 22.0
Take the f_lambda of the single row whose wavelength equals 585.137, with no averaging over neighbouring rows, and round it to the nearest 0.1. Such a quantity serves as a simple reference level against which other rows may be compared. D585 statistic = 21.8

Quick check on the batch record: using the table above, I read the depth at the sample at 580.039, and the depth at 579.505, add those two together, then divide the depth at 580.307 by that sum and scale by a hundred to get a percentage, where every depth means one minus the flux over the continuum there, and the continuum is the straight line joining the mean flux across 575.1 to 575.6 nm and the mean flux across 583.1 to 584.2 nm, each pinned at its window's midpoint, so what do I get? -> 48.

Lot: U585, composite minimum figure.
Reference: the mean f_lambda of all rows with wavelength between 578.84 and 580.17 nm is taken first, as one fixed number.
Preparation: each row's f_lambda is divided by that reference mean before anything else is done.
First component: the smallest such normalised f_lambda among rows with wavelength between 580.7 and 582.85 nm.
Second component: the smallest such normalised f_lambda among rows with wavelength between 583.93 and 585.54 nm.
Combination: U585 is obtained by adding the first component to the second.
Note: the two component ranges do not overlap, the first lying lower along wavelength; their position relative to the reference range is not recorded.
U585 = 1.98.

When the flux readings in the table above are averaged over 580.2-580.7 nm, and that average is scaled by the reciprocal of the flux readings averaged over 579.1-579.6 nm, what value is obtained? 1.02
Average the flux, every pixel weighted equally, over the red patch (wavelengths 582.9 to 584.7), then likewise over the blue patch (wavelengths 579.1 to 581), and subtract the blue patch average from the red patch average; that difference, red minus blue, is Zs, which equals 0.30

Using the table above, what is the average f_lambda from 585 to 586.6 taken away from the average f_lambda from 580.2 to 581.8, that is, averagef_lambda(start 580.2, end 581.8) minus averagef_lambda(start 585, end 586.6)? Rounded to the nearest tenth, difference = 1.0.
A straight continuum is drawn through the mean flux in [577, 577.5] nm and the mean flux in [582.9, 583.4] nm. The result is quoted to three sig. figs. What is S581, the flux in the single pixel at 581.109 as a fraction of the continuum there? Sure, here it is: 1.01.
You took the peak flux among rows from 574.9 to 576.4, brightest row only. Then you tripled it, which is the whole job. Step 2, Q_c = 65.7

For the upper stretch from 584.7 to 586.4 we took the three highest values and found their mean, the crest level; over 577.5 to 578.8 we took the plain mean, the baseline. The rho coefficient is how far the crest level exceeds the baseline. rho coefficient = 1.2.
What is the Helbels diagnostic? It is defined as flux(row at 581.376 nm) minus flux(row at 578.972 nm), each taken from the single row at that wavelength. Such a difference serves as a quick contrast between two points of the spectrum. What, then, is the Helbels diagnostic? 1.2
